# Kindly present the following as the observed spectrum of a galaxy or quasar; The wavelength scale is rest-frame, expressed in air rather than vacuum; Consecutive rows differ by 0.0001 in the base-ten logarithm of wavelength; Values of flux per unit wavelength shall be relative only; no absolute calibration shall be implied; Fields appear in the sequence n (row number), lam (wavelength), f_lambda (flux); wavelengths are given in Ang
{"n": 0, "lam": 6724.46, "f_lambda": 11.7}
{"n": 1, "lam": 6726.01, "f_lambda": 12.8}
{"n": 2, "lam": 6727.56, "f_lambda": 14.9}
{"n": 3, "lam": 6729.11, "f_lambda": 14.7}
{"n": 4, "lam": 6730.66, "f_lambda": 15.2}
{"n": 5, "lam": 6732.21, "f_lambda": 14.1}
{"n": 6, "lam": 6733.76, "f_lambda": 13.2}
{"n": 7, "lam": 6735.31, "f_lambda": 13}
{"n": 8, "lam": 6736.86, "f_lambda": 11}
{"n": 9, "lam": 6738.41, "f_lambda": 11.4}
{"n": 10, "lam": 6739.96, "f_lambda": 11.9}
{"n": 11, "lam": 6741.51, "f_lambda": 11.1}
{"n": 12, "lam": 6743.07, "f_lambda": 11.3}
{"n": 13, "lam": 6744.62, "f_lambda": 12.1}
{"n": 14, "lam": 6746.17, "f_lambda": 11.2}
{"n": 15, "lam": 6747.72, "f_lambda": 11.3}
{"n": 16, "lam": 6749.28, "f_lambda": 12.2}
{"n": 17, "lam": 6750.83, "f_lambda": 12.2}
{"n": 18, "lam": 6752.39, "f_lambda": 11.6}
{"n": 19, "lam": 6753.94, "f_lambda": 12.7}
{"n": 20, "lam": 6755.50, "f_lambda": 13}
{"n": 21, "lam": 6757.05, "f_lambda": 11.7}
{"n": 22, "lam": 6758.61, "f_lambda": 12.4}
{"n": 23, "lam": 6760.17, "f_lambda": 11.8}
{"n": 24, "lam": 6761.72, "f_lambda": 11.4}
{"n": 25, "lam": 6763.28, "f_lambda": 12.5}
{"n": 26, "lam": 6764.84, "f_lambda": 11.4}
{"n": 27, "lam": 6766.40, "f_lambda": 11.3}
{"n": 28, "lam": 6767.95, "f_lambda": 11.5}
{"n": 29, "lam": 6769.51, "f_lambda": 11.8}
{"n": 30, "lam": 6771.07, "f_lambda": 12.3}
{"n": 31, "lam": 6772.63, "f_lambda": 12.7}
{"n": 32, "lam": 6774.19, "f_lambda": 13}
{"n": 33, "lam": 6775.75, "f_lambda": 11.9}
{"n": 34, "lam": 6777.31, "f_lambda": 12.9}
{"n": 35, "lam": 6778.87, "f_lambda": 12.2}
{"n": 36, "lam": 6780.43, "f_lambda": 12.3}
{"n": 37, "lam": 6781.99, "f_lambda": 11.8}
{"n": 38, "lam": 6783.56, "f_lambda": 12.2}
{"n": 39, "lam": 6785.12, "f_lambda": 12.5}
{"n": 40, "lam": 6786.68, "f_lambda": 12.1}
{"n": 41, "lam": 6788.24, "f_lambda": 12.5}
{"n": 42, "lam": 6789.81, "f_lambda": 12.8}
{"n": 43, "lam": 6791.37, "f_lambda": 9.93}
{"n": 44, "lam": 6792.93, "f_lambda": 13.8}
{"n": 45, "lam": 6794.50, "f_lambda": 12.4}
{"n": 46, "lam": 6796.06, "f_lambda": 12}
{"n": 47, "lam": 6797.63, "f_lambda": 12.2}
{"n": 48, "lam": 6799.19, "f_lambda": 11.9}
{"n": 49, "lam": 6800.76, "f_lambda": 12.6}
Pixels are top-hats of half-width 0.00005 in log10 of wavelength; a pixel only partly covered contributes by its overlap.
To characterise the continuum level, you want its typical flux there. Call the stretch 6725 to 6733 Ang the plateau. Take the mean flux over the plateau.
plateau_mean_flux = 14.3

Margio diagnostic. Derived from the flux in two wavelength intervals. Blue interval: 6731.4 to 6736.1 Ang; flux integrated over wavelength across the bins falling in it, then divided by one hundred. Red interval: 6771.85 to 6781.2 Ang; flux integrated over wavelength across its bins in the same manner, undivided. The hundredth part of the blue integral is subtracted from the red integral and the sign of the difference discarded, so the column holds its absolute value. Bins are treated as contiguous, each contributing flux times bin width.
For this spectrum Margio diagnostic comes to 116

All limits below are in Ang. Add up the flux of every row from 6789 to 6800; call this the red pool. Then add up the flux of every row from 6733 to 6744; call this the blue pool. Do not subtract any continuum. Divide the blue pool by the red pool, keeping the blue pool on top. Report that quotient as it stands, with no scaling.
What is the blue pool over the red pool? 0.97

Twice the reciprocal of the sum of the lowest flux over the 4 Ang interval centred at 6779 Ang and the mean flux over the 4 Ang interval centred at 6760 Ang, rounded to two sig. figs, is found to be 0.083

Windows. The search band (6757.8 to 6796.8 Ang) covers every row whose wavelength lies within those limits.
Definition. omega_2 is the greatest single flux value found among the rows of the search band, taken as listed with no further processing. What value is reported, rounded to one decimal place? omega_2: 13.8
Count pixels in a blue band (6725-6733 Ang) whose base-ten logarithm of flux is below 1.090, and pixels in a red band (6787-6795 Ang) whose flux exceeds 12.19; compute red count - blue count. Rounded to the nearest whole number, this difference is 4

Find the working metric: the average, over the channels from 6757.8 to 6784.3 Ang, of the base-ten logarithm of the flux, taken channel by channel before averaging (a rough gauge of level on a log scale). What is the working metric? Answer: 1.08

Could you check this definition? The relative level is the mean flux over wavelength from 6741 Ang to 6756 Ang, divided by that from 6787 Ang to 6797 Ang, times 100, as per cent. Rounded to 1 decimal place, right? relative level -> 97.0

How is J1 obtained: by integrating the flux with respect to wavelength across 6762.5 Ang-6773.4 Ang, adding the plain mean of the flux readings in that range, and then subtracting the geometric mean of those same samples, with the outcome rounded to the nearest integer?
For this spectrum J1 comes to 130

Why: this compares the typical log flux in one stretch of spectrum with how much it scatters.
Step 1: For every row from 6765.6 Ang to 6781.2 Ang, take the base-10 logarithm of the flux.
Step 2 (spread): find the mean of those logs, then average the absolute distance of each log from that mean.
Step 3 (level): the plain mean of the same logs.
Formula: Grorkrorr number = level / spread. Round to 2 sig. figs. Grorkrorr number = 67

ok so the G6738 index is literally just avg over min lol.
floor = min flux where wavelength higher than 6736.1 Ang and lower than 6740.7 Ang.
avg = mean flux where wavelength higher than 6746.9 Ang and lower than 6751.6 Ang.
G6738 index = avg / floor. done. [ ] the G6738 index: 1.08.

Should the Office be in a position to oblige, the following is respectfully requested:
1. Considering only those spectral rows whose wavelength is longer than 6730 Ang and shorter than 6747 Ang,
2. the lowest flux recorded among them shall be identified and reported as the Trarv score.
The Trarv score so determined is 11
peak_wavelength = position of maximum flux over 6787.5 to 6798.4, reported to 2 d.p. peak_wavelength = 6792.93 Ang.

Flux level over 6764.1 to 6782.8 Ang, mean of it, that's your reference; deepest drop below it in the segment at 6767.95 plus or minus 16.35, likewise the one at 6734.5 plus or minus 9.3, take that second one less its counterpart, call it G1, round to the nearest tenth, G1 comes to 0.3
